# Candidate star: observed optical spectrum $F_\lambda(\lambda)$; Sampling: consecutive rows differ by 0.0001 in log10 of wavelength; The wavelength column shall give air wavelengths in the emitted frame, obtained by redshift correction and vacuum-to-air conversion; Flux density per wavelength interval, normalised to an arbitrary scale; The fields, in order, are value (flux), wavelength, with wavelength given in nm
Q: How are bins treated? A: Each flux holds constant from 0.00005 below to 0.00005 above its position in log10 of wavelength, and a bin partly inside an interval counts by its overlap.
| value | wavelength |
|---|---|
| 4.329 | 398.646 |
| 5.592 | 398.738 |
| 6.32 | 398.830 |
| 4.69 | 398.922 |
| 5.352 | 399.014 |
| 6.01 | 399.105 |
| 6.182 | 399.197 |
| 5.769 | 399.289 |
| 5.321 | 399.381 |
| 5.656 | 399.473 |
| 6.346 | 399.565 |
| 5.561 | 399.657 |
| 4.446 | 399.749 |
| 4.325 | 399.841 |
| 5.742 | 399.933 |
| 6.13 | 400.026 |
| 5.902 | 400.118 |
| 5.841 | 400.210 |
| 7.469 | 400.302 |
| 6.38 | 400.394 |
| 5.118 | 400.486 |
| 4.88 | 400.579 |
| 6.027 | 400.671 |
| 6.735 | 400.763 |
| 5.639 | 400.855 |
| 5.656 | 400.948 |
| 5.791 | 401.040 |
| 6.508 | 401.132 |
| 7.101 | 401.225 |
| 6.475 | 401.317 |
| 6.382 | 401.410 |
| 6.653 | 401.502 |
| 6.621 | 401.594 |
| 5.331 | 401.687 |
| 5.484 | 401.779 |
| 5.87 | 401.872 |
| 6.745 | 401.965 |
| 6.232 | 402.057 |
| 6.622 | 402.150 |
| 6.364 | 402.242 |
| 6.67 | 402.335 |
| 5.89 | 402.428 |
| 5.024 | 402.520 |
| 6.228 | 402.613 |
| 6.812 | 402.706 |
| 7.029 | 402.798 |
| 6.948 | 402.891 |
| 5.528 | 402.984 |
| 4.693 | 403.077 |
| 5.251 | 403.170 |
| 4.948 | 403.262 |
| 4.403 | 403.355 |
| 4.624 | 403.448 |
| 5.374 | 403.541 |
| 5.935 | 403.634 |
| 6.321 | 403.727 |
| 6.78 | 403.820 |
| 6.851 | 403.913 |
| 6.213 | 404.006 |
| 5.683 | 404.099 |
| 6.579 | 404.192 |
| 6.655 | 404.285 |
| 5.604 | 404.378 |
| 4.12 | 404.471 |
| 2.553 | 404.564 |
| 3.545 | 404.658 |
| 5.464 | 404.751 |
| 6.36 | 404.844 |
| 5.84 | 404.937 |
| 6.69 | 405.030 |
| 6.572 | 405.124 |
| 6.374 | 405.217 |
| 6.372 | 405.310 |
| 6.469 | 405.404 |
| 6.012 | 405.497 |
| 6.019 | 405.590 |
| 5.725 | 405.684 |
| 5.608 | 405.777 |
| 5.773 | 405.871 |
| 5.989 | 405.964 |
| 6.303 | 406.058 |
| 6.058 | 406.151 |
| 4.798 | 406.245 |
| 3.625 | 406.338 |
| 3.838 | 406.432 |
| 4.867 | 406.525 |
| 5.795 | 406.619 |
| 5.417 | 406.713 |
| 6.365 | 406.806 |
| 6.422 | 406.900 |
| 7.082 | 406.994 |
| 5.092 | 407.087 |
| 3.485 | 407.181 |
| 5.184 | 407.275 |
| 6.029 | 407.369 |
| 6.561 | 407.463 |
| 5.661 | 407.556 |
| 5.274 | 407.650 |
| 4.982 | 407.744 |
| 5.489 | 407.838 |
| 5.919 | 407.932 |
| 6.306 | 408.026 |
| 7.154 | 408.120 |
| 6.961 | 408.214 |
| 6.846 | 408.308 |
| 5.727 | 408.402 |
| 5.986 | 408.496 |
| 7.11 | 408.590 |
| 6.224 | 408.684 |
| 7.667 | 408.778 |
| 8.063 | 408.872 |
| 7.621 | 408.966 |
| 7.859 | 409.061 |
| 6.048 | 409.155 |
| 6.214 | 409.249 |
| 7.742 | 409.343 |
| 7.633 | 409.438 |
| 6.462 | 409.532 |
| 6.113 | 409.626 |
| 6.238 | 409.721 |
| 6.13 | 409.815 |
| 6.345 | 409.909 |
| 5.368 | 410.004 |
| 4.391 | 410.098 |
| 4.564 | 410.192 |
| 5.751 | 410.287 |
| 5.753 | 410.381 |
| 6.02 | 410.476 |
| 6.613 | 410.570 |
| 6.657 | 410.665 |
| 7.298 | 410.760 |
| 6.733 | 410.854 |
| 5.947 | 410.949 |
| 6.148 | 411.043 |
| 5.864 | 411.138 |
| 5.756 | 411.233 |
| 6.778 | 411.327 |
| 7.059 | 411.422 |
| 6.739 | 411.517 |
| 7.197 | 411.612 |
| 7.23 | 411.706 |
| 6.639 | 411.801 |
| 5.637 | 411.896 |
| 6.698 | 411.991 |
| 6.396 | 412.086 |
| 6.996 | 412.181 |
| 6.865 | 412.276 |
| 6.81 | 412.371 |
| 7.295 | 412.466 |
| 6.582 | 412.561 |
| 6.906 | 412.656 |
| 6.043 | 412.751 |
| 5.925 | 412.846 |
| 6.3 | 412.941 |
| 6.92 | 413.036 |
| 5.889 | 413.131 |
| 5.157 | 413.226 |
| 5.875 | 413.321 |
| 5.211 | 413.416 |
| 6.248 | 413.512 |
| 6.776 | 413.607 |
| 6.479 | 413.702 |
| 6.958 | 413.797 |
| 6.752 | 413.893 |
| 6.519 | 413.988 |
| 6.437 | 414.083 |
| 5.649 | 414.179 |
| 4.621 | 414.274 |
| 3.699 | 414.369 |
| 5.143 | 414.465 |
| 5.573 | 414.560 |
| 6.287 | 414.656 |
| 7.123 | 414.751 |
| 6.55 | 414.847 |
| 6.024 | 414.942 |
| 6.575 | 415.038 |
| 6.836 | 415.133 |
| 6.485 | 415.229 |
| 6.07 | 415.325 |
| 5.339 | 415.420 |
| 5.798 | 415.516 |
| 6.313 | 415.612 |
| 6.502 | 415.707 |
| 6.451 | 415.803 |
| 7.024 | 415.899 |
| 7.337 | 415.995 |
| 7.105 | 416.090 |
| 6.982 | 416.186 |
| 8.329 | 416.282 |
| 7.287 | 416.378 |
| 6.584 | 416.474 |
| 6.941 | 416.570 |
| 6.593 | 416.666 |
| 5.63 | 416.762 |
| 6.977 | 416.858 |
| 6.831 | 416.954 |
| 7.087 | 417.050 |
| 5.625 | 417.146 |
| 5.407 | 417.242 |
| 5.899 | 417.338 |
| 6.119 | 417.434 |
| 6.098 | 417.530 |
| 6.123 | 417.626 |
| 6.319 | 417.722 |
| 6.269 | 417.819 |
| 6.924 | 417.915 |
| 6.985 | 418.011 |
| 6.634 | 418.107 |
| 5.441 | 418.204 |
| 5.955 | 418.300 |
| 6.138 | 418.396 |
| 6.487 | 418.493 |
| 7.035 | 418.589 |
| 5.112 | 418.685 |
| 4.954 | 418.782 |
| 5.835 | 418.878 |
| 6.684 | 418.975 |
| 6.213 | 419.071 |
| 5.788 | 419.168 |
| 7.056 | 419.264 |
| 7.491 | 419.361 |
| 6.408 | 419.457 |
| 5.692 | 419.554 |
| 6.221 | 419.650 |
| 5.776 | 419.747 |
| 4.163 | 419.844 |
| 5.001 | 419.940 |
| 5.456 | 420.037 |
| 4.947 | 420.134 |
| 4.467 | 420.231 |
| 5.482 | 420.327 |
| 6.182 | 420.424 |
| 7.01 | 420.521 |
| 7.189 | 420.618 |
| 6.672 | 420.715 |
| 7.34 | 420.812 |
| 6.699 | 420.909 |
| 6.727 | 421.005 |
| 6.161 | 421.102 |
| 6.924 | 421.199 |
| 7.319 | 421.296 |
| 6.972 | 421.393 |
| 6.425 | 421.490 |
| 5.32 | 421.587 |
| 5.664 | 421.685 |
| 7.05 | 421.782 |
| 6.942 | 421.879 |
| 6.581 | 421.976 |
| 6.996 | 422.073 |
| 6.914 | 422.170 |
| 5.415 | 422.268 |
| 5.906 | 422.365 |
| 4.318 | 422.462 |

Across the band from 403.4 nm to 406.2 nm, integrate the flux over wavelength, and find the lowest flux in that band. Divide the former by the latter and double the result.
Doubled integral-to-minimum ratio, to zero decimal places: 13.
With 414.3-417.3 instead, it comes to 10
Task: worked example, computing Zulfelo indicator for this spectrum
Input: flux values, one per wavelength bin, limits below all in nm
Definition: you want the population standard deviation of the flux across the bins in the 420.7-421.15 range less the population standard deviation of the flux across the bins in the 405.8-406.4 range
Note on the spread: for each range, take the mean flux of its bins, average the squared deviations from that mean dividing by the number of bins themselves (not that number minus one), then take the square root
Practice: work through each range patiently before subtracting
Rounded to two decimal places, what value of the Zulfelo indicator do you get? -0.56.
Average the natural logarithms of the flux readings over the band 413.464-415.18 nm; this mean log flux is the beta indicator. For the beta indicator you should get 1.80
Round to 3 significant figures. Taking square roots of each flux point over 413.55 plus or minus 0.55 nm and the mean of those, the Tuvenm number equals 2.50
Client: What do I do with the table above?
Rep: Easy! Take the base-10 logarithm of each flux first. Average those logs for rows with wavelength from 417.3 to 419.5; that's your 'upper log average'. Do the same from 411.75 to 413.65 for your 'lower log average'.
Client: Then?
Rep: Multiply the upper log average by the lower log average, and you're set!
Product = 0.637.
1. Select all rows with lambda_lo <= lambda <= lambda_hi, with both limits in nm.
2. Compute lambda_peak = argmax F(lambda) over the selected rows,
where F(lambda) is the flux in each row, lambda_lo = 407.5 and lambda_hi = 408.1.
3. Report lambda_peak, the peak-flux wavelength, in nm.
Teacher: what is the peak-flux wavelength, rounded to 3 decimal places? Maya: 408.026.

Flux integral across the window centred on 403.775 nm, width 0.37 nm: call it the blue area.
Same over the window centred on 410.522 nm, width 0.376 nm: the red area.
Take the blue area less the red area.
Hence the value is 0.04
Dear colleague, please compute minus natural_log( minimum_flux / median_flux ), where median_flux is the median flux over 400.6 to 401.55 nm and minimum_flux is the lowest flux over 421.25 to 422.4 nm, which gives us 0.19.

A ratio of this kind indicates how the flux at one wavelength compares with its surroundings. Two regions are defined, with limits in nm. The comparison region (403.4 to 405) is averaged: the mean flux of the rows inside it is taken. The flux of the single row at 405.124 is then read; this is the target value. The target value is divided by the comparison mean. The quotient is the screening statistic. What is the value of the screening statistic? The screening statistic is 1.18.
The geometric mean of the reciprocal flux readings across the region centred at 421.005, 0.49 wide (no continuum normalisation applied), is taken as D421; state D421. 0.148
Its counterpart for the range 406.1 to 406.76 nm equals 0.207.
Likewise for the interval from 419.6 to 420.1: 0.190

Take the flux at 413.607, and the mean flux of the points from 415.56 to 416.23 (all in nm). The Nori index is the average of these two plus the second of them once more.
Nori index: 13.6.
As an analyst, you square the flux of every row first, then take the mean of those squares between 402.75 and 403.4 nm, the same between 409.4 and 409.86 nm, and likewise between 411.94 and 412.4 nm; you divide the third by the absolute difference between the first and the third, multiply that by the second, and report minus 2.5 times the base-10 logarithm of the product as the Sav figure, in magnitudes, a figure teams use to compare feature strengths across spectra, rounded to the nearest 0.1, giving -5.4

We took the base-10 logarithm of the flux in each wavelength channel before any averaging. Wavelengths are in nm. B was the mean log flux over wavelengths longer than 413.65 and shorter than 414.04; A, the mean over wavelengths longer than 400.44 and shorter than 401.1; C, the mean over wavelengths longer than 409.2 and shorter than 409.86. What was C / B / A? 1.32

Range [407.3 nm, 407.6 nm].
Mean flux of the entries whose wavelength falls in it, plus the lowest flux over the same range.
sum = 11.7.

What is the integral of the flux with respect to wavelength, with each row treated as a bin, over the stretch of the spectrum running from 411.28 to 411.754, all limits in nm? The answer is 3.32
